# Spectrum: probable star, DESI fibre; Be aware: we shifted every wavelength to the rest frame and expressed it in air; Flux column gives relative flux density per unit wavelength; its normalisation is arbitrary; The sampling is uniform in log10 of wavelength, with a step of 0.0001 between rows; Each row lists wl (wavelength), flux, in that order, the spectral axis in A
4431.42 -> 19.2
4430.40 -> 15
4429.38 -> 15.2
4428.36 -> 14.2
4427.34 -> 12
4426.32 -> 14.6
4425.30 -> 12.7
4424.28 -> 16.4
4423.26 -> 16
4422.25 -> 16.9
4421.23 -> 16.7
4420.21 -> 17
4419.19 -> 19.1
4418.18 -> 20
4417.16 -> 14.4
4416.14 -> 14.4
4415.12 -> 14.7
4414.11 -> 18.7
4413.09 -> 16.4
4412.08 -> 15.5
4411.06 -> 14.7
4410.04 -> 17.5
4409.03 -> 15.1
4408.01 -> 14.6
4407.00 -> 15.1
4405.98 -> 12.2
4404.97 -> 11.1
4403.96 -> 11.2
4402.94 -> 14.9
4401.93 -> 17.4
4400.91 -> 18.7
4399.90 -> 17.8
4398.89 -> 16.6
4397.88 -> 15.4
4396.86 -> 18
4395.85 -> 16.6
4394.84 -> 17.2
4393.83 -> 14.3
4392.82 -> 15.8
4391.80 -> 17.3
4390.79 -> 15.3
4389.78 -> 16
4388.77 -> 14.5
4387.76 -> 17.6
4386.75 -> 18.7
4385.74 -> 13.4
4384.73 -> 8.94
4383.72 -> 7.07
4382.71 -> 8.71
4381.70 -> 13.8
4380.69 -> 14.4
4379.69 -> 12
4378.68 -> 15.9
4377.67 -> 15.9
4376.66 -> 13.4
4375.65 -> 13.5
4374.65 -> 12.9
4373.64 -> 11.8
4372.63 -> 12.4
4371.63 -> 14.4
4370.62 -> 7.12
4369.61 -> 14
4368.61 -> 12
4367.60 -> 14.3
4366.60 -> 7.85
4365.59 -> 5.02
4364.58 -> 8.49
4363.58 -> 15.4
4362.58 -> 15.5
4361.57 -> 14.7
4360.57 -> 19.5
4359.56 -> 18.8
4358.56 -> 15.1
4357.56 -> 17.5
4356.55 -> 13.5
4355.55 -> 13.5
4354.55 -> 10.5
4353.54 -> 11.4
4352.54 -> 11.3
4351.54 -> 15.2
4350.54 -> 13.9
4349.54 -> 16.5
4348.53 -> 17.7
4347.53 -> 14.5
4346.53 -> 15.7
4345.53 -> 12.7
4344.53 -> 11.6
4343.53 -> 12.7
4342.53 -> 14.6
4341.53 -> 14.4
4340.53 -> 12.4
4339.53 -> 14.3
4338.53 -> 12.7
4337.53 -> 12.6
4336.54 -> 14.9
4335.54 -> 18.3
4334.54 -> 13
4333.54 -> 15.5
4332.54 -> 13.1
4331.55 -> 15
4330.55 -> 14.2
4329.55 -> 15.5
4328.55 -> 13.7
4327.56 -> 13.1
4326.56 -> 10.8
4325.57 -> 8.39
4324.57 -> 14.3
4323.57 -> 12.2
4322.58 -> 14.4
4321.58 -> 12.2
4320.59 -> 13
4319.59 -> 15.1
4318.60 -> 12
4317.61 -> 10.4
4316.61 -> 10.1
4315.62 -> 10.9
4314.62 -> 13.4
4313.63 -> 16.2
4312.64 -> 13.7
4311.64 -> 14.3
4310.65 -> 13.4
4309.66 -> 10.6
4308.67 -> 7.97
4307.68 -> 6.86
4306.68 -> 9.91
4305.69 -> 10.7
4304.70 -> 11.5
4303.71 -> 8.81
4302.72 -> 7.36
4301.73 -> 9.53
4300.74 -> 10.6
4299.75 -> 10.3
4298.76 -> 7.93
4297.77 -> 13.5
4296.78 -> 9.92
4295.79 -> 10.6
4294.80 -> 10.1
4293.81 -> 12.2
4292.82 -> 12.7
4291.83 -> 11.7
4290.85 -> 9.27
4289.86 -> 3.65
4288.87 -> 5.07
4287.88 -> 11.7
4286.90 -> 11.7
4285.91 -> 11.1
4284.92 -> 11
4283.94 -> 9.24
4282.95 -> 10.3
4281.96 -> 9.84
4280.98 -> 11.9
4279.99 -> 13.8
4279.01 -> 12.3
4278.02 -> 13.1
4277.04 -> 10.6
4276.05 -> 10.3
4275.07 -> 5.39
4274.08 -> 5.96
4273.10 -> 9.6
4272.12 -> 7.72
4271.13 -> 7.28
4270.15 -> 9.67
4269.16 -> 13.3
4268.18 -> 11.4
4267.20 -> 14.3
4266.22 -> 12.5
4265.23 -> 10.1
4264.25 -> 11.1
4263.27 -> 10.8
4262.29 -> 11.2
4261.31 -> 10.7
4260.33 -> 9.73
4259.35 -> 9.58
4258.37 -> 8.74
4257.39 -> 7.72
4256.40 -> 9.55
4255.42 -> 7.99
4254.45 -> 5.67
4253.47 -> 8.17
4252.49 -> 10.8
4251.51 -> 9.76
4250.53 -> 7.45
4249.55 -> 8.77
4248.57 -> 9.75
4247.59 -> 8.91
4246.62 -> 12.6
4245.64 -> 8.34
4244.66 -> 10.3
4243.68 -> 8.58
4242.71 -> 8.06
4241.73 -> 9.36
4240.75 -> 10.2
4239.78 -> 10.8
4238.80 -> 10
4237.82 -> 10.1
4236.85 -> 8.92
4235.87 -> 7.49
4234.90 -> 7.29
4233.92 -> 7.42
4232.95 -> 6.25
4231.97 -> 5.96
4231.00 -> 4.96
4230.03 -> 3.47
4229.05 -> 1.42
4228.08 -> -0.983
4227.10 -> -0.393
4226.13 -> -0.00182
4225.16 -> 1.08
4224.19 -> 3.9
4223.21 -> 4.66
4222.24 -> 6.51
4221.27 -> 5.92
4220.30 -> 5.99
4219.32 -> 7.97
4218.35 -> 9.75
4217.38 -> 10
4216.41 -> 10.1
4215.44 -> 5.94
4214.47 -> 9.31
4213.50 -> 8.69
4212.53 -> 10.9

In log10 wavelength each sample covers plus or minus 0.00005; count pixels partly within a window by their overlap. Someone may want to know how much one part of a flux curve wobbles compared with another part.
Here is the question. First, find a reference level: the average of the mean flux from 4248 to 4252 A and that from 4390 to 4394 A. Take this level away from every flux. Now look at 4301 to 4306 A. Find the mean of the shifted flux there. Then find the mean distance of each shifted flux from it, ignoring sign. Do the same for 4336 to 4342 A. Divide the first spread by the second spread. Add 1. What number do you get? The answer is 2.2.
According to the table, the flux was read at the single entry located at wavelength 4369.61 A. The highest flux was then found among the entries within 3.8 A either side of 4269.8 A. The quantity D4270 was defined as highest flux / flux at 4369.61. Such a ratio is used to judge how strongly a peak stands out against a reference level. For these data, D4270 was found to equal 1.02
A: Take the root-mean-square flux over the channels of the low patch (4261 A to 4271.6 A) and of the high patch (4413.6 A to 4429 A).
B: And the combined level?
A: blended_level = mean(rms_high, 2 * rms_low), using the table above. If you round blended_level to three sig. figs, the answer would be 19.3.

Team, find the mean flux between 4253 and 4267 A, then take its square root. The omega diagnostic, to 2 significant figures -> 3.1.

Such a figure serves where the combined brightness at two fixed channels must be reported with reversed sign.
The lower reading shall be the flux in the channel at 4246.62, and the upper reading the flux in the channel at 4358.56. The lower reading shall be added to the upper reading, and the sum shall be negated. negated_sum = -27.7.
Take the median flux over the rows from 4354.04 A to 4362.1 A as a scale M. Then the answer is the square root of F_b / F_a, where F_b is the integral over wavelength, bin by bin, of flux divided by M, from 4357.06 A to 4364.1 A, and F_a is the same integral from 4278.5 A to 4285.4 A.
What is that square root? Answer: 1.23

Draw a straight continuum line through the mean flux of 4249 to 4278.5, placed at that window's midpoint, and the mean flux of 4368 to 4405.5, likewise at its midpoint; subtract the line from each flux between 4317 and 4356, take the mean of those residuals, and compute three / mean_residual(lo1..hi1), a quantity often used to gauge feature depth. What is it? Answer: 2.6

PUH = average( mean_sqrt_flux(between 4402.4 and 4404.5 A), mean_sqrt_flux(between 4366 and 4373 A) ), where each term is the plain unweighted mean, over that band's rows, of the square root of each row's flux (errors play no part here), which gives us 3.50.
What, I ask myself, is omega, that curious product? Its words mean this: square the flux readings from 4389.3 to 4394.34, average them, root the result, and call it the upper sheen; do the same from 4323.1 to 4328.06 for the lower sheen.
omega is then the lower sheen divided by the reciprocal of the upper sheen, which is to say 188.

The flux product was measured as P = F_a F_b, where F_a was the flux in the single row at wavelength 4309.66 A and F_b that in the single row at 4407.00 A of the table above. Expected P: 160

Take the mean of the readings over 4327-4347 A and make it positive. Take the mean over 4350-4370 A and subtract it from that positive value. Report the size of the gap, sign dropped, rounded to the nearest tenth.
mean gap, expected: 0.6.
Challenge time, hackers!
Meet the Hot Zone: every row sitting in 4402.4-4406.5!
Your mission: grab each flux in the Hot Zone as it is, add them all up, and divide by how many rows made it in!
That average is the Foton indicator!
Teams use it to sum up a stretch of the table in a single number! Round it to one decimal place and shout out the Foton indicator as 12.4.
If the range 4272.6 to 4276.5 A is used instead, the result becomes 7.8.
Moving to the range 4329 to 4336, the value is 14.9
